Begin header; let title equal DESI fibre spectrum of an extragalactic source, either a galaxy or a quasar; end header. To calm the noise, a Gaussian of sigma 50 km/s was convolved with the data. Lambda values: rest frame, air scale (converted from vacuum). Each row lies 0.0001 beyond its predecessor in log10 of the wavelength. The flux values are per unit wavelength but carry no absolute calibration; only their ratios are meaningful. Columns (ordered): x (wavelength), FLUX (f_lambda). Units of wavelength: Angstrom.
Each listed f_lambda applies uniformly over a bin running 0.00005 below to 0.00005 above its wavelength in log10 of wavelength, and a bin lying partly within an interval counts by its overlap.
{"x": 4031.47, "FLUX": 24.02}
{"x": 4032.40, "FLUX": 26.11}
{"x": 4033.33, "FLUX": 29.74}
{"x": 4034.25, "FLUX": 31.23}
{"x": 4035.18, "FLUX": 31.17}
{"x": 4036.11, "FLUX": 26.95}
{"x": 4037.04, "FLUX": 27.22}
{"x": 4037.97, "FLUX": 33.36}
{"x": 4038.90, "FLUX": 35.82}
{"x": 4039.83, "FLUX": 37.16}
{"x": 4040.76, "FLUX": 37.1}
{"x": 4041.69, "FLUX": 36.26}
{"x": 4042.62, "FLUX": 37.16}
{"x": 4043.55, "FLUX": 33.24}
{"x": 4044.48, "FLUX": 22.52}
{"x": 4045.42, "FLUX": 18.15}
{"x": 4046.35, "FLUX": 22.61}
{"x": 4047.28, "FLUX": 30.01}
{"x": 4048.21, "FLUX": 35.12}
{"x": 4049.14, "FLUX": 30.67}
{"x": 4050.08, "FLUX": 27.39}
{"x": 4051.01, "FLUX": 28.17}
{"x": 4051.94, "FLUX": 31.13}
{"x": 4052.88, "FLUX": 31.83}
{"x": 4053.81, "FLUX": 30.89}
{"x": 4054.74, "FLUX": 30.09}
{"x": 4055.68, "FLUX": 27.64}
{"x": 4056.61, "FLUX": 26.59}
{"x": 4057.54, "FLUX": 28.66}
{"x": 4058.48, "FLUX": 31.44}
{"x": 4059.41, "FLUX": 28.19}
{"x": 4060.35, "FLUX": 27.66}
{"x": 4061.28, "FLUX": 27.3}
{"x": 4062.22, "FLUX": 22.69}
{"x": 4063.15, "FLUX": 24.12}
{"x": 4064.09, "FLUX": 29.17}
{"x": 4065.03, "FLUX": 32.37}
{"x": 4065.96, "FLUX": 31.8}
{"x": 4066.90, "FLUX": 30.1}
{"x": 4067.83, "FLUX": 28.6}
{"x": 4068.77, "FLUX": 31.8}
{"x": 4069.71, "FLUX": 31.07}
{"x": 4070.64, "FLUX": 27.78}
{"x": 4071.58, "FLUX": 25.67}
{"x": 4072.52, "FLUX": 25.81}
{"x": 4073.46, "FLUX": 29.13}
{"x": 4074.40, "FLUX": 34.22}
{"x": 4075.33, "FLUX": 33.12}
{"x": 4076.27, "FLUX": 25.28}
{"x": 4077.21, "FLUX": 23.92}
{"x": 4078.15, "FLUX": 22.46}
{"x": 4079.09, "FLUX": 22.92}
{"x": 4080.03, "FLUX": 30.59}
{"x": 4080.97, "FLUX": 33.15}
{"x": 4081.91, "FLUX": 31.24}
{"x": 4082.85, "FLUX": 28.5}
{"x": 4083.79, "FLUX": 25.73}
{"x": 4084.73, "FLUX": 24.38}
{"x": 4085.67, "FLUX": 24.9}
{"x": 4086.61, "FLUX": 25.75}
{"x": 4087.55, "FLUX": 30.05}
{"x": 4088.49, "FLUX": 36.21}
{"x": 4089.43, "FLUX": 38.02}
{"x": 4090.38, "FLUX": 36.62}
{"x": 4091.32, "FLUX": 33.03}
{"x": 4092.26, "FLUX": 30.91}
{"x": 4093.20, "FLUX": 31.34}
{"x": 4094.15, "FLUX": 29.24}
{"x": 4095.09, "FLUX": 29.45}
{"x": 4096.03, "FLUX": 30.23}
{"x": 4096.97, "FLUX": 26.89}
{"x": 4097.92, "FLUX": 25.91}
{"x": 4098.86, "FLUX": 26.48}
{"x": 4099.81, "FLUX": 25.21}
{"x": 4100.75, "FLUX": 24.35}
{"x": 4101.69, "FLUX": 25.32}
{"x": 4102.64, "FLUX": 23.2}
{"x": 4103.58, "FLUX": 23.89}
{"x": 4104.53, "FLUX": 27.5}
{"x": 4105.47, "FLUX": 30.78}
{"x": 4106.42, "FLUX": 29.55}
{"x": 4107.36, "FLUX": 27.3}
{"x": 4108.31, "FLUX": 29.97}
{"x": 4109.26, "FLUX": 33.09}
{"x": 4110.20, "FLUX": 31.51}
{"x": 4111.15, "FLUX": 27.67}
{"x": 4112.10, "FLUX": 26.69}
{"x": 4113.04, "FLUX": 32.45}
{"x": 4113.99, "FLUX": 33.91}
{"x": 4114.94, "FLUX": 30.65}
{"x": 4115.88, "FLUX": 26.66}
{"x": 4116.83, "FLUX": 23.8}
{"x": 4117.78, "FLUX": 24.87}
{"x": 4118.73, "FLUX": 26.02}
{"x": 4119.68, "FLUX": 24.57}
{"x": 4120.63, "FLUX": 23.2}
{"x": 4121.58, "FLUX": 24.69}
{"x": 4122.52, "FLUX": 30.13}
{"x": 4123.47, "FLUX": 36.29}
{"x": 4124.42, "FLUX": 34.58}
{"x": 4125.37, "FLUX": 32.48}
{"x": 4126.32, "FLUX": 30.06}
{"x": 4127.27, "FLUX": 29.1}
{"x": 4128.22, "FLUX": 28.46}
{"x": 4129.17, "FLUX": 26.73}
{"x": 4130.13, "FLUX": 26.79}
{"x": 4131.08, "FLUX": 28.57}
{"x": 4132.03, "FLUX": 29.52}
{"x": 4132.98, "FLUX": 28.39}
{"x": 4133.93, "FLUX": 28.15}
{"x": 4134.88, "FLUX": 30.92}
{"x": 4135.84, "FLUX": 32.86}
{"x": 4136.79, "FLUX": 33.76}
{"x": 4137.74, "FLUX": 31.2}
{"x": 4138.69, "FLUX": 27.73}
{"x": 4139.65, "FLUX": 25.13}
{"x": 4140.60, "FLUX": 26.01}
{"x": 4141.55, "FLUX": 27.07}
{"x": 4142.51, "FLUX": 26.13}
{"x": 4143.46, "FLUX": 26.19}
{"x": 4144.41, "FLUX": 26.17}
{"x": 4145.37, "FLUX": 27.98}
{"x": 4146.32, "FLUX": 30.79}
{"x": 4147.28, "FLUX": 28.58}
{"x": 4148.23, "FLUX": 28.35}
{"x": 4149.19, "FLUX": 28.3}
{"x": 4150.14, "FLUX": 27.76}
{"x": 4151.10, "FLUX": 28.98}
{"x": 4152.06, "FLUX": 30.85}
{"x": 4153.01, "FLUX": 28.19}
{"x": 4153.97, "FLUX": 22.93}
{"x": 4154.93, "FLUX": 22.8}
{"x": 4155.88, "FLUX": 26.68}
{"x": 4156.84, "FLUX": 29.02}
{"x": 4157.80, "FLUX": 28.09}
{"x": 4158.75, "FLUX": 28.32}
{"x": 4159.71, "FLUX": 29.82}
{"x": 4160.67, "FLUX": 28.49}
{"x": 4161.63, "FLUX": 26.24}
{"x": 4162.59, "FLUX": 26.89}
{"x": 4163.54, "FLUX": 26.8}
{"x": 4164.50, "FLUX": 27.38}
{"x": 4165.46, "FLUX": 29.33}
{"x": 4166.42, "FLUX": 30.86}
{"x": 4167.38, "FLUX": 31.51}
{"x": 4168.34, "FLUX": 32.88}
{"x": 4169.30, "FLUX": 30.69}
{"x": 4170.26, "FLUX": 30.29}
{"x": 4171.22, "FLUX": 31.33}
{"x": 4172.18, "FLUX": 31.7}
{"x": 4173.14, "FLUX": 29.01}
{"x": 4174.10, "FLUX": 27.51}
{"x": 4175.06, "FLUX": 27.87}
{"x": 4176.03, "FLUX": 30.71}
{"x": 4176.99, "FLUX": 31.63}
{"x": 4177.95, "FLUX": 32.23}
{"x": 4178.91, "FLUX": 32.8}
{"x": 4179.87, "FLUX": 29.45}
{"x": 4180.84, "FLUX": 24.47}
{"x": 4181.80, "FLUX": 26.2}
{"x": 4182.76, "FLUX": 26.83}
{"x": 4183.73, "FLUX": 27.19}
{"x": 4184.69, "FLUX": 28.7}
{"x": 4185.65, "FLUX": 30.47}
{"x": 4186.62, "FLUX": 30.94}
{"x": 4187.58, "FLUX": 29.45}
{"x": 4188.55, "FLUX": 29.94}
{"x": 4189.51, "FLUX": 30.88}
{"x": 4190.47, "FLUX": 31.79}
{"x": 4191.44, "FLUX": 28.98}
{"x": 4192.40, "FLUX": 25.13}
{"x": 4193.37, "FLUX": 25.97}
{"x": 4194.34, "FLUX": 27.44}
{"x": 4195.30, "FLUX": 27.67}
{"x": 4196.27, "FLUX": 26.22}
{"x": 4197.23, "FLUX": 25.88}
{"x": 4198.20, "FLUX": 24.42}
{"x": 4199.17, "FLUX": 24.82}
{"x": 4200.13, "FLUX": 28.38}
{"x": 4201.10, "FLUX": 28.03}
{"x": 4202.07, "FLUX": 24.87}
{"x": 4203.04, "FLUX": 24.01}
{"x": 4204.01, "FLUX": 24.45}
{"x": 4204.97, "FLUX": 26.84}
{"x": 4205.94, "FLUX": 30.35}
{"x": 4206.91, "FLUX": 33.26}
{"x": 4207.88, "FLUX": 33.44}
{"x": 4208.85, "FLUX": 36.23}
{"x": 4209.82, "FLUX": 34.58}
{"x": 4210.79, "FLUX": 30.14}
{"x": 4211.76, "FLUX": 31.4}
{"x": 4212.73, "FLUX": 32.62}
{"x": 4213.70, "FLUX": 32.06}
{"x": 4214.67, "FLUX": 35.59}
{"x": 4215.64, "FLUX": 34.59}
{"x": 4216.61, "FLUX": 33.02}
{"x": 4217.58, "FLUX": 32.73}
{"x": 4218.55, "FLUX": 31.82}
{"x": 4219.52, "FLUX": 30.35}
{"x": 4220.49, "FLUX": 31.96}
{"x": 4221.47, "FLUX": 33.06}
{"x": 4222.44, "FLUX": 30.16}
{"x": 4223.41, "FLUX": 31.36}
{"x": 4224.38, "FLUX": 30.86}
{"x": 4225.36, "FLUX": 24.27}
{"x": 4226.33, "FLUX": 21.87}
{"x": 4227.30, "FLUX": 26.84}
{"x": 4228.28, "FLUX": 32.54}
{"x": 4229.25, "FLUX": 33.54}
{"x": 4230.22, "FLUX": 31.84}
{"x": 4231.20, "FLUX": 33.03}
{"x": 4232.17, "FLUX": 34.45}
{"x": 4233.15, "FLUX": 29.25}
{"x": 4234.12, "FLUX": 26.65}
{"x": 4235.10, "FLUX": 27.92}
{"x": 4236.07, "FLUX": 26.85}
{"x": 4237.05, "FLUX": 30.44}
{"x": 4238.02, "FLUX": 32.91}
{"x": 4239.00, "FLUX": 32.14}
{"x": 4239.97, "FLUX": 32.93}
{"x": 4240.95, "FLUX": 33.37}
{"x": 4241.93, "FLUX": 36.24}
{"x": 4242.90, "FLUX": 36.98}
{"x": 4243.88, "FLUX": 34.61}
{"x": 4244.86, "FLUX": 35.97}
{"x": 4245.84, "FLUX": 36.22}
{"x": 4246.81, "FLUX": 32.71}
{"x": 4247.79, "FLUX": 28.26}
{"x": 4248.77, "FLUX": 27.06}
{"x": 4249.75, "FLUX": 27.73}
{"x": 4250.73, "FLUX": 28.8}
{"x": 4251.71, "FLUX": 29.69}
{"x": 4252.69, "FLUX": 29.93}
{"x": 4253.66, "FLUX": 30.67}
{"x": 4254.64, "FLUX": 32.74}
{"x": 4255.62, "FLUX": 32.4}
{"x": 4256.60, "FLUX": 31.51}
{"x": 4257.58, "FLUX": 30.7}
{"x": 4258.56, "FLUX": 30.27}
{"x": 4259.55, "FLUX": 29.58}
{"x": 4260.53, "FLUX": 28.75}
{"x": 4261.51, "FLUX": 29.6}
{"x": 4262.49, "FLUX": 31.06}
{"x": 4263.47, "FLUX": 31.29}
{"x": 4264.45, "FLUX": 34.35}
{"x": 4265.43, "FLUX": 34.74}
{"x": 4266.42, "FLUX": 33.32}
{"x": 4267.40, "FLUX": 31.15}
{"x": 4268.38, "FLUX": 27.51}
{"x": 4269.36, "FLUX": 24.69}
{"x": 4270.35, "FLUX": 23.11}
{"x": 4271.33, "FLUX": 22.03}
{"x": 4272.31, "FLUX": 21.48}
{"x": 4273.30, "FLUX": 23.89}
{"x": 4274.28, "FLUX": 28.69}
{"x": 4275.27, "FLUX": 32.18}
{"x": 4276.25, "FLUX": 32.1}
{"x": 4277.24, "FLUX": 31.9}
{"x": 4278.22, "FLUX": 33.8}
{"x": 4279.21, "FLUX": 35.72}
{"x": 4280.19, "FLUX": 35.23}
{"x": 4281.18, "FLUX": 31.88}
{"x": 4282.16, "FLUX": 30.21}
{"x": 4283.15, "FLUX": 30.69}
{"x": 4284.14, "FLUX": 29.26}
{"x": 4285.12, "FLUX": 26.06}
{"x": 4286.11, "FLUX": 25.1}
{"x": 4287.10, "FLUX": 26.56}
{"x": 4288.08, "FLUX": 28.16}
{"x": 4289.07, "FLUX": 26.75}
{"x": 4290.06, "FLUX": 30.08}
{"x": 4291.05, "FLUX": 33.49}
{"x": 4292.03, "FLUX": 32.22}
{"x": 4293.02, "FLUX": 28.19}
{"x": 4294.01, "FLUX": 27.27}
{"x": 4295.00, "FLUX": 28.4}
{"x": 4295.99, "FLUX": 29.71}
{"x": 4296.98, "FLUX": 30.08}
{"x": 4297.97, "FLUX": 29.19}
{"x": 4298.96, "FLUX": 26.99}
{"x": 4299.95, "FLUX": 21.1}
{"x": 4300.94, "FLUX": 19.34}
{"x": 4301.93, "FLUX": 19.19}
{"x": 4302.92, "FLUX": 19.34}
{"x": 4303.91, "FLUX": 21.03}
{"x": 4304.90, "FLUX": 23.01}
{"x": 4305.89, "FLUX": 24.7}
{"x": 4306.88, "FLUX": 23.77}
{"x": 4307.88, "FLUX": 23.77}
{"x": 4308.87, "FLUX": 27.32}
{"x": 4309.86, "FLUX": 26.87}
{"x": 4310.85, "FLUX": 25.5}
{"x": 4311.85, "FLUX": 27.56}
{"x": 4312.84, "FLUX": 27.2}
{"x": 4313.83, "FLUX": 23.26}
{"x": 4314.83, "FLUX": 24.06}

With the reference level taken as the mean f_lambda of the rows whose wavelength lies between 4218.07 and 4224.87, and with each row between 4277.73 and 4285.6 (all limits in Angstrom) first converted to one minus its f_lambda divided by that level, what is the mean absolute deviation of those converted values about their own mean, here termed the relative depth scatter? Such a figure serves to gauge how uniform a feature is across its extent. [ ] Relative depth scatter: 0.081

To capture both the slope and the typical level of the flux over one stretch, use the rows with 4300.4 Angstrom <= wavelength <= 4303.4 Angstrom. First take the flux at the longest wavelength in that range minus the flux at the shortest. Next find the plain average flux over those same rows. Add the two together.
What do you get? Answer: 19.3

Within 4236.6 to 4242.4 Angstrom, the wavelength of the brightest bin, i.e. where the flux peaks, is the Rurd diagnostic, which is 4241.93 Angstrom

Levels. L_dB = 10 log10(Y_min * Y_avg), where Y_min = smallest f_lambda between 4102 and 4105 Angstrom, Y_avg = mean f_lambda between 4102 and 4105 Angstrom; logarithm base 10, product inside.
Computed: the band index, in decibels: 27.6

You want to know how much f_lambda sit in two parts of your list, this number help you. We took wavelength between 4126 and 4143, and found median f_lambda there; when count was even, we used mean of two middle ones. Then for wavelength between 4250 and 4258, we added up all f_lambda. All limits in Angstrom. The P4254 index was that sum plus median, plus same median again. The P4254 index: 303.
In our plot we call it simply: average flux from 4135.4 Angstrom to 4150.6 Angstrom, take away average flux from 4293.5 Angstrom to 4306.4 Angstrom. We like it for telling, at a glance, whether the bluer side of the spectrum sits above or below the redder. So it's 3.8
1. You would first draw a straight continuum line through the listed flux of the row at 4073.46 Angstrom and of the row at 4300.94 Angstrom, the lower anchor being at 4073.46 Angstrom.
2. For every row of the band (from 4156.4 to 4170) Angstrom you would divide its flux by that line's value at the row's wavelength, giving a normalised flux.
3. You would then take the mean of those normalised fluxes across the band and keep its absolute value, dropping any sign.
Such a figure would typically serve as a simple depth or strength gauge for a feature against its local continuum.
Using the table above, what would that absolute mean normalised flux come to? 1.15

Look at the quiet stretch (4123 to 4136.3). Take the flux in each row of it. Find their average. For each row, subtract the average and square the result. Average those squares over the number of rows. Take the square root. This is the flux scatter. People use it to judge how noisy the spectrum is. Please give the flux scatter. 2.8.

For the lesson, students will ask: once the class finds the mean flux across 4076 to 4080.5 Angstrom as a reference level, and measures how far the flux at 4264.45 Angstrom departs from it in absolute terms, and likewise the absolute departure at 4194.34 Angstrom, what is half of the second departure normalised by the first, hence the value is 0.13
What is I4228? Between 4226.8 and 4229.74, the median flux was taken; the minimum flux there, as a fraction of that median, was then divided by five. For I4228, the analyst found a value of 0.165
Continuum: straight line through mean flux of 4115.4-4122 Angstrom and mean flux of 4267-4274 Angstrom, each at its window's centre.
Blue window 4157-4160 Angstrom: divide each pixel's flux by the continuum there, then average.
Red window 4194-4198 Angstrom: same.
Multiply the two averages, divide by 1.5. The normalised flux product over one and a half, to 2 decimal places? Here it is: 0.83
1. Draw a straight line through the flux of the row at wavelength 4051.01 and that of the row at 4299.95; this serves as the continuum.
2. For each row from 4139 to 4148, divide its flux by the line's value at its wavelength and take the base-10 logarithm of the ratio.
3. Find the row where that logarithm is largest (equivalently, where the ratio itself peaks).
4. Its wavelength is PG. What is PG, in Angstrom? 4146.32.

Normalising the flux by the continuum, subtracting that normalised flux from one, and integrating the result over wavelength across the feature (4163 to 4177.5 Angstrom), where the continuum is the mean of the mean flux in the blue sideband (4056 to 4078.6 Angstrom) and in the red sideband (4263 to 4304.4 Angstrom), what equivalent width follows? -0.86 Angstrom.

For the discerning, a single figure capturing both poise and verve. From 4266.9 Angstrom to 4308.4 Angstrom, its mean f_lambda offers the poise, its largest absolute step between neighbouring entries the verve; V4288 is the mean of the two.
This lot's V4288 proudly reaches 16.6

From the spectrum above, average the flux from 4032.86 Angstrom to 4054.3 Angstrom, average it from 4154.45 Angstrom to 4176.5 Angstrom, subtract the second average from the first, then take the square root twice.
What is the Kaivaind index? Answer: 1.15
